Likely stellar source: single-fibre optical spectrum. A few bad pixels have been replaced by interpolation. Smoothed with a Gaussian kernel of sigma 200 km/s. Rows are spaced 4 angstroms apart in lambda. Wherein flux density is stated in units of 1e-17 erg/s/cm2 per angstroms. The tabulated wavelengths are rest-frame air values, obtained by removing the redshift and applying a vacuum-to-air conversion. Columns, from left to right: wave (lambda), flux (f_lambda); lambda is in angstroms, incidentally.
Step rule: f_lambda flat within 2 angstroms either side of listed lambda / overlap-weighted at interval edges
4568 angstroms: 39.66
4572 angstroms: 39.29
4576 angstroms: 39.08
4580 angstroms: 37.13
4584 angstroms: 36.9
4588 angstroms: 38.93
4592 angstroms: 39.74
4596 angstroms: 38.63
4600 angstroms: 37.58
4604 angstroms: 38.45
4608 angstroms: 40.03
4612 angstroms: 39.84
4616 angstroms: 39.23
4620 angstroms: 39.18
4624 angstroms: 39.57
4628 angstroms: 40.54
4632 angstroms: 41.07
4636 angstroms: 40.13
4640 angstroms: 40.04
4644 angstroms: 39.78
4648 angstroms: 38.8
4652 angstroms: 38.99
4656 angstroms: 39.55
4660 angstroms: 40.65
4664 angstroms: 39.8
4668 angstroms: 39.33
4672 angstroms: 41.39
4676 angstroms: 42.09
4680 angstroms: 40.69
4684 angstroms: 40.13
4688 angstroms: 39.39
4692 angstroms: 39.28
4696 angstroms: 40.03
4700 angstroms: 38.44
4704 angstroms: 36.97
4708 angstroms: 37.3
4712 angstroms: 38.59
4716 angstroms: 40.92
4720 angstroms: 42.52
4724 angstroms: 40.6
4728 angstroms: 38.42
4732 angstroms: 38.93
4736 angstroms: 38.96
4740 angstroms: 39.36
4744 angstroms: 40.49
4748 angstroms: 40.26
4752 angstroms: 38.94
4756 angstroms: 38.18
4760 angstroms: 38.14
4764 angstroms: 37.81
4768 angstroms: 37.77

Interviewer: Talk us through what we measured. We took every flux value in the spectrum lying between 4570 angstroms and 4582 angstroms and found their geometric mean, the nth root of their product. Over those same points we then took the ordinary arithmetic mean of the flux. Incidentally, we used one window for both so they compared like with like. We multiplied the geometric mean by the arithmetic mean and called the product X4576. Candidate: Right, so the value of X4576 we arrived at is 1482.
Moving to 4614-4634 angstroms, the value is 1593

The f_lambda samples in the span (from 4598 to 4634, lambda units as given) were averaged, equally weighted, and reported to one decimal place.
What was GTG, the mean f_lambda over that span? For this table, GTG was 39.5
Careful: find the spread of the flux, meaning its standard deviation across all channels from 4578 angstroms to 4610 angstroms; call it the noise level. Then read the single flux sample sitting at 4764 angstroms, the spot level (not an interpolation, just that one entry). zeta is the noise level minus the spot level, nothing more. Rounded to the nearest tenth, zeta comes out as -36.7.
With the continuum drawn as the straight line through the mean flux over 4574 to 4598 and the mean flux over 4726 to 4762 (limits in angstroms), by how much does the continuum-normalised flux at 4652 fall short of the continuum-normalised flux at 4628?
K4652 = 0.043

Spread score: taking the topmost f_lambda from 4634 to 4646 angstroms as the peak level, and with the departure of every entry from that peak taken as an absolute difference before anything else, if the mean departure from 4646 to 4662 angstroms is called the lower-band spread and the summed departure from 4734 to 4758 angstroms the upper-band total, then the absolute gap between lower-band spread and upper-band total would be 4.7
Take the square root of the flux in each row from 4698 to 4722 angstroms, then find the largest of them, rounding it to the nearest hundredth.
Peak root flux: 6.52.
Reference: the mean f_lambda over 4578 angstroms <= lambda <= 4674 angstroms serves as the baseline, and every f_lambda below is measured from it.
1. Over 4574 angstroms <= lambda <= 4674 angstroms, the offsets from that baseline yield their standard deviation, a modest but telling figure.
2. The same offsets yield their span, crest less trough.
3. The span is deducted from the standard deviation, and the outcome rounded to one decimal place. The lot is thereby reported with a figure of -3.4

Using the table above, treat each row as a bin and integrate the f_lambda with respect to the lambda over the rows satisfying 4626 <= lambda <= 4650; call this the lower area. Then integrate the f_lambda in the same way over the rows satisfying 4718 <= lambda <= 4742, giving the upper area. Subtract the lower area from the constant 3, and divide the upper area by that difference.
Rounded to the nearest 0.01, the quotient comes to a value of -1.00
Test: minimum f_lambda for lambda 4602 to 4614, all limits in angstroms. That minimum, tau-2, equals 38.45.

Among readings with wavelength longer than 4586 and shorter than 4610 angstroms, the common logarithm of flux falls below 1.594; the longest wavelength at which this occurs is 4604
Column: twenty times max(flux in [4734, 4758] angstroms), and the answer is 810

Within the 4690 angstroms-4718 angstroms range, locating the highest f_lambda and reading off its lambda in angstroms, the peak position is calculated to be 4716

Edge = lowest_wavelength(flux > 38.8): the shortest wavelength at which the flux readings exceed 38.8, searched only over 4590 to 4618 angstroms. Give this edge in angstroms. 4592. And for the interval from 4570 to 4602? 4572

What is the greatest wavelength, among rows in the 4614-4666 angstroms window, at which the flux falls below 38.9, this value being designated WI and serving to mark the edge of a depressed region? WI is 4648 angstroms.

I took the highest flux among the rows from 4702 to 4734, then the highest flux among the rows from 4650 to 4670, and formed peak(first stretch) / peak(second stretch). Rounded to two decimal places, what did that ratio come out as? 1.05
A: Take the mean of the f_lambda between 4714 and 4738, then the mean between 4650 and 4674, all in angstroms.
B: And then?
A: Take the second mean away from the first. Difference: 0.11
